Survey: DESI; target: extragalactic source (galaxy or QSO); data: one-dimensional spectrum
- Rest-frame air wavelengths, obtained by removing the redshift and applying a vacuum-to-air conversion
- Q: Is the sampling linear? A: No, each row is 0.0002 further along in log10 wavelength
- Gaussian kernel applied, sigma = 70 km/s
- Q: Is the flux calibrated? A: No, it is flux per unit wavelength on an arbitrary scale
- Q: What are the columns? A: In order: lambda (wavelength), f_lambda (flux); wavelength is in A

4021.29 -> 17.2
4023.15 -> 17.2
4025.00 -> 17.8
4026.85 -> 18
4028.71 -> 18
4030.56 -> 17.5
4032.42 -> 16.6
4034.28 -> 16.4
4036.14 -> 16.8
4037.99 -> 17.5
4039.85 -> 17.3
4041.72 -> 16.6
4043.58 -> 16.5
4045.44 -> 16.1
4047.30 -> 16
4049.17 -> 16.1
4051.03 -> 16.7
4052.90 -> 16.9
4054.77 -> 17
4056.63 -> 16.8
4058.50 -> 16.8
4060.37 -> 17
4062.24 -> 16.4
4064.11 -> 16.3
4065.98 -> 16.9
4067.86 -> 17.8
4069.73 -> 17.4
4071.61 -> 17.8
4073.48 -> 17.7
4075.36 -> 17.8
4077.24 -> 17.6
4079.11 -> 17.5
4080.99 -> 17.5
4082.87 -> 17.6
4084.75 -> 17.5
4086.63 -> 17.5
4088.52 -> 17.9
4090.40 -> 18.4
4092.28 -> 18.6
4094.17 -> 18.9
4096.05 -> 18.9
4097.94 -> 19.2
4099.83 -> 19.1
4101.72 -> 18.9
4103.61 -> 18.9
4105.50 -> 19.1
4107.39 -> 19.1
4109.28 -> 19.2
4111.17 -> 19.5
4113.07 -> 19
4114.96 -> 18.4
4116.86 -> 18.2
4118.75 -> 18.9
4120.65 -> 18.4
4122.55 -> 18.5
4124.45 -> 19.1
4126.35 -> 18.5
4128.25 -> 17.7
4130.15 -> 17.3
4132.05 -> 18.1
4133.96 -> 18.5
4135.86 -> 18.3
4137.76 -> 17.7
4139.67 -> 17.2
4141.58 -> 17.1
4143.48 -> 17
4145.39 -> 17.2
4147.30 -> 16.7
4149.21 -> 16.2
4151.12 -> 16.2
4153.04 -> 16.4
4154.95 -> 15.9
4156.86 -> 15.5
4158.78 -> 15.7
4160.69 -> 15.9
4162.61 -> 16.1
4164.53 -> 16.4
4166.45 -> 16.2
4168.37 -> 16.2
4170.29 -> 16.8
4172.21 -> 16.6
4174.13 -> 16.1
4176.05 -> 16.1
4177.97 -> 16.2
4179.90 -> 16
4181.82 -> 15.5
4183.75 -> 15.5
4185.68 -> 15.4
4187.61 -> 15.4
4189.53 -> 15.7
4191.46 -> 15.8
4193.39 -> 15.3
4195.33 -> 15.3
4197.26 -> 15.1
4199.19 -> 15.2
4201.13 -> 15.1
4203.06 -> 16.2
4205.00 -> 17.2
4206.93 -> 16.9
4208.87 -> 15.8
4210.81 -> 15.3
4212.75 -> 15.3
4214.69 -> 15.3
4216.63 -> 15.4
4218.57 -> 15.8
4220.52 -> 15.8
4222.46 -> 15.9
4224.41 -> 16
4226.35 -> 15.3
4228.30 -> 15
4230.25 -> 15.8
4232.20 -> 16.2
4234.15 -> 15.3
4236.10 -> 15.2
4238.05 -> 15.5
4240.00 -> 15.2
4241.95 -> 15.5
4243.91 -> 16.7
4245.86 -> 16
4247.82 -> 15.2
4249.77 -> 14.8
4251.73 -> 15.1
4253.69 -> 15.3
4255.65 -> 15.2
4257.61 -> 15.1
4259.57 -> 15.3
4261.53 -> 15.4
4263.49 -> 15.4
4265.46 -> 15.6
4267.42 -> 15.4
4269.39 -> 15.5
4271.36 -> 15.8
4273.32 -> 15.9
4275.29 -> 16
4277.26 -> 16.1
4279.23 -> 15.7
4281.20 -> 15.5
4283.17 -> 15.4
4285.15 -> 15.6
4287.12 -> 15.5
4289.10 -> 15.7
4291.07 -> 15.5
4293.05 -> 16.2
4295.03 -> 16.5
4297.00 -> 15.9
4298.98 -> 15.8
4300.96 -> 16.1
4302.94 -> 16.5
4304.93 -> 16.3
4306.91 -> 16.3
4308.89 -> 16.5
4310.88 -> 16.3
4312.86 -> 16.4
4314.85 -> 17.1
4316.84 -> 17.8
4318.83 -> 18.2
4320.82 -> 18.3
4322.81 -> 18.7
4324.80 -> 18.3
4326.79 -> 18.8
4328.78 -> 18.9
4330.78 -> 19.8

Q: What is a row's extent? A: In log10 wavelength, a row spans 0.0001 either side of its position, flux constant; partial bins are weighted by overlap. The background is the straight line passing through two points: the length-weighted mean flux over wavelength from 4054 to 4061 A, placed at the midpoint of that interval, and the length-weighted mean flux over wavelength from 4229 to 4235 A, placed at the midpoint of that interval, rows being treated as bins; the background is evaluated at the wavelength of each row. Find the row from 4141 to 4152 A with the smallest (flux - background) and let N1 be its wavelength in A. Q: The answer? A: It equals 4149.21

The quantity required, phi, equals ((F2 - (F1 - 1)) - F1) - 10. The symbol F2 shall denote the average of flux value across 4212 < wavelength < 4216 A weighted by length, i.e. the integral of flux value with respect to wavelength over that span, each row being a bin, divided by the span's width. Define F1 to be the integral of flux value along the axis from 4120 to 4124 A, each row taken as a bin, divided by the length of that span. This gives -30.7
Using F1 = 18.5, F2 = 15.3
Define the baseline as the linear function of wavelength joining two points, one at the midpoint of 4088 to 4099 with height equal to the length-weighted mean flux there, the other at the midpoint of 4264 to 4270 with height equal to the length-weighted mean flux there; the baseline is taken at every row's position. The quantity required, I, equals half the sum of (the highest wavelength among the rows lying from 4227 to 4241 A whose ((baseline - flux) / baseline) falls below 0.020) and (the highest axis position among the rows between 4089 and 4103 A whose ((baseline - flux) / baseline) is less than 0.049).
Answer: 4167.0 A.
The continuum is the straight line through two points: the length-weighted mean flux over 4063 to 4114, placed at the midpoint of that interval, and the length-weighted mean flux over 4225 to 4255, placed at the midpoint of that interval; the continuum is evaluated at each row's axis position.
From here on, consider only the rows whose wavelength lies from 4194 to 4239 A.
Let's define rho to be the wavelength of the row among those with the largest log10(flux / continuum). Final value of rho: 4205.00 A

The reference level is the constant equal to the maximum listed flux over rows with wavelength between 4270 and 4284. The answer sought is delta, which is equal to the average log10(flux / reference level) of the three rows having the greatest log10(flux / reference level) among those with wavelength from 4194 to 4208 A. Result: 0.017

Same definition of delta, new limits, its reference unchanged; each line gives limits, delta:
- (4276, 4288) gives -0.008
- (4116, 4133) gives 0.068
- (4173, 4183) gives 0.001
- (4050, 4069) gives 0.030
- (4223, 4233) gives -0.003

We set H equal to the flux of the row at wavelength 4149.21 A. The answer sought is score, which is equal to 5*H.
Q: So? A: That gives 81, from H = 16.2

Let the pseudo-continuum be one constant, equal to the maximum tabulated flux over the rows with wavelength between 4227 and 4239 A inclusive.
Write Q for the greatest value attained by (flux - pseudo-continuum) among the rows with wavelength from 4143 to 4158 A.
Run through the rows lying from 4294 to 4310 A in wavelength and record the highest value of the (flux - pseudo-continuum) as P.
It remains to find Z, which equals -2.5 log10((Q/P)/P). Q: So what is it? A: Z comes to -2.6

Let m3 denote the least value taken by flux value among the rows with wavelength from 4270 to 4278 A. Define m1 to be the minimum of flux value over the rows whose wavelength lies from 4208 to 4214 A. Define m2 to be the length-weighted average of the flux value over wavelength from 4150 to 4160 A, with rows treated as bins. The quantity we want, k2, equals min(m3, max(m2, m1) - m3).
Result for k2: 0.14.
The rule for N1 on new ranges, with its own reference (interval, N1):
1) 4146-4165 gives 4156.86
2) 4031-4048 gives 4047.30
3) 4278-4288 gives 4283.17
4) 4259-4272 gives 4259.57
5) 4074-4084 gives 4079.11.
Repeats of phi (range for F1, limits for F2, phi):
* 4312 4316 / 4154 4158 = -26.9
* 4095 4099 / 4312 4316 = -30.3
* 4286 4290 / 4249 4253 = -25.2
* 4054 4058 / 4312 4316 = -26.0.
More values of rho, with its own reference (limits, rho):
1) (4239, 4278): 4277.26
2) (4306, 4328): 4326.79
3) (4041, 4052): 4051.03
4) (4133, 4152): 4133.96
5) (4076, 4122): 4111.17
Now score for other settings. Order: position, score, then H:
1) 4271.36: 79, 15.8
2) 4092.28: 93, 18.6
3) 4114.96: 92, 18.4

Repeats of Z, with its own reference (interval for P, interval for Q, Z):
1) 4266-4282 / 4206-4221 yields -4.6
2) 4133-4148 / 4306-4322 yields 1.0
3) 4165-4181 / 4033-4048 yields -1.4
